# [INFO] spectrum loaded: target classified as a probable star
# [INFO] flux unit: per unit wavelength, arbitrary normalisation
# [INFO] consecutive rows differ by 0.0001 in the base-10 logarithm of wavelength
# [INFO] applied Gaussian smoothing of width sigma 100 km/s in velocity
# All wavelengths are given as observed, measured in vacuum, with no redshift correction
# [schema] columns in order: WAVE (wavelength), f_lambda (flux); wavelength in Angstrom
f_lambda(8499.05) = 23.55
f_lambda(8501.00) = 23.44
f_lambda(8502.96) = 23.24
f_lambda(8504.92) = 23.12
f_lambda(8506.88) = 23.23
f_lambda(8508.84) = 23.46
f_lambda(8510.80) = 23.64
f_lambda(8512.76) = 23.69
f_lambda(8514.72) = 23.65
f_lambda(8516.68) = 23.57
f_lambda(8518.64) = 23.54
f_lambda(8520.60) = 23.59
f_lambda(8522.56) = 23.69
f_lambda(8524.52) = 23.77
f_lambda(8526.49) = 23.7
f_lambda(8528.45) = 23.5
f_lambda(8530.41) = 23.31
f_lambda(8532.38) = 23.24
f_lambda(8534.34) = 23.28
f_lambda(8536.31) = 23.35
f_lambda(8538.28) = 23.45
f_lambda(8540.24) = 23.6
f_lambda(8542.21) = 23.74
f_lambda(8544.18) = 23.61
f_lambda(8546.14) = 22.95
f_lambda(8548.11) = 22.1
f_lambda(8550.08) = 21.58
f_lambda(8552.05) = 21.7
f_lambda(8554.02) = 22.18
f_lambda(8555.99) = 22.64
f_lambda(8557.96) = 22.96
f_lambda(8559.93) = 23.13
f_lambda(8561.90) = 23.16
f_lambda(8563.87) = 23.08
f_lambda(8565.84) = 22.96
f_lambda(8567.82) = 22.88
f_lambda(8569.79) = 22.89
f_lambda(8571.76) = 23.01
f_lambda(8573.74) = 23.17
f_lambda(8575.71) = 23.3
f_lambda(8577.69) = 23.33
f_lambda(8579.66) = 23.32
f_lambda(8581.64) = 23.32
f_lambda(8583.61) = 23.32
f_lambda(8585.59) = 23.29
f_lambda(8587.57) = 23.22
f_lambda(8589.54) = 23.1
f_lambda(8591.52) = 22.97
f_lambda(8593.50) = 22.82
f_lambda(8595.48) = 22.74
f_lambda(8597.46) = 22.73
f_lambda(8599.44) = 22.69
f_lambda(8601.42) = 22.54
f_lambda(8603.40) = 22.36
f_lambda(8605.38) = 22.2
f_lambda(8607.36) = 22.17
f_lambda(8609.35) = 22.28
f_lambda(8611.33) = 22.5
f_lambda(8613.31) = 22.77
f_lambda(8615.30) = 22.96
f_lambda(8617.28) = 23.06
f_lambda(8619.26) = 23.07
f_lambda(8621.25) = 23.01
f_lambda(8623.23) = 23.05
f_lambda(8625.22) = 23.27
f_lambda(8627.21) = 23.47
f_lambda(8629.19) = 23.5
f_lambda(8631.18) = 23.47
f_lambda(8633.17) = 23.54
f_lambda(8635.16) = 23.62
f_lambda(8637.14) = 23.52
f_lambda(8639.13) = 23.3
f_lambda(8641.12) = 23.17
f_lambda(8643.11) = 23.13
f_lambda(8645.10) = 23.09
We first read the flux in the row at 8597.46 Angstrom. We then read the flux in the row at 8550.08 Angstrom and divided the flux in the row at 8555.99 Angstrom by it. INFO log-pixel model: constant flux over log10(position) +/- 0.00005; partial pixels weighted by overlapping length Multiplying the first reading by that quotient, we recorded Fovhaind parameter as 23.8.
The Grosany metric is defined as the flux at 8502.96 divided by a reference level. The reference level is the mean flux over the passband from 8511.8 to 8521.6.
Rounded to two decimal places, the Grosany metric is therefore 0.98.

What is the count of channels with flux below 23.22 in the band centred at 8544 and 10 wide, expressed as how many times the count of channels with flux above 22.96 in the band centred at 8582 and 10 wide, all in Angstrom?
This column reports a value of 0.40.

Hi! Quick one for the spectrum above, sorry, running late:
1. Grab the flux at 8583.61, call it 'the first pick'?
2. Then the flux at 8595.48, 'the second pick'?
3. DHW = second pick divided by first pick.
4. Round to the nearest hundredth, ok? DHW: 0.98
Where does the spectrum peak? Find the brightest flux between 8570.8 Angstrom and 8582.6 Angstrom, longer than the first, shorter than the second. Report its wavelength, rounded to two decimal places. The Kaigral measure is 8577.69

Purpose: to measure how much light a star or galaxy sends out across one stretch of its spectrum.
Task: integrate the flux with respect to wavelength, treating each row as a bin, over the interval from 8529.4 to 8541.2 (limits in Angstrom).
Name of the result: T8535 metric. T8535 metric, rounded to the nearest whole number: 276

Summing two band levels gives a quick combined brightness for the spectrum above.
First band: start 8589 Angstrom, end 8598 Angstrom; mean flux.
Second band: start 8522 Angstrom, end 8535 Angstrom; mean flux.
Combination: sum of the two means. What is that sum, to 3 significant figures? 46.4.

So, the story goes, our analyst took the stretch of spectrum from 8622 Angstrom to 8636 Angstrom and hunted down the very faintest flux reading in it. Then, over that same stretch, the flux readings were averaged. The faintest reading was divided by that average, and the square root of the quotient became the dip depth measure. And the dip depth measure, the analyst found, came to 0.992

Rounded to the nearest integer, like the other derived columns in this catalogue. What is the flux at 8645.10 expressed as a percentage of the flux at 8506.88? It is 99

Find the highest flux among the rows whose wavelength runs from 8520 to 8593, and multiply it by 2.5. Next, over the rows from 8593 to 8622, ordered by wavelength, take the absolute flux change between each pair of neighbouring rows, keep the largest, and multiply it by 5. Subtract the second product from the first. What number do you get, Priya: 58.1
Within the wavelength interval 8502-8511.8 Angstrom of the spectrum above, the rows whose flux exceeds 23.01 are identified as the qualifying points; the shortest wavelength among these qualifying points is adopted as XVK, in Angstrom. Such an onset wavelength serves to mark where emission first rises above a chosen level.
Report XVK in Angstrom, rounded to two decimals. 8502.96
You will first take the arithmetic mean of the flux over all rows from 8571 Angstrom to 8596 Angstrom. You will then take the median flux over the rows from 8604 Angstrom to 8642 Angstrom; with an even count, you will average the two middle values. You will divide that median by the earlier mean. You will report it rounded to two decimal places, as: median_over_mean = 1.00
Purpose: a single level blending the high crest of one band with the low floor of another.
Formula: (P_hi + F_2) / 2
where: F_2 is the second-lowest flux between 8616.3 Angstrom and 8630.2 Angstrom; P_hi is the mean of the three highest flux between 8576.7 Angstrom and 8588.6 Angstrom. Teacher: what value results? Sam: 23.2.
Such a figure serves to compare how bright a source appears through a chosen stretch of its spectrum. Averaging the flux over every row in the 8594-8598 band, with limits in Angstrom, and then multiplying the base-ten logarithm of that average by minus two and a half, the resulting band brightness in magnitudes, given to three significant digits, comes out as -3.39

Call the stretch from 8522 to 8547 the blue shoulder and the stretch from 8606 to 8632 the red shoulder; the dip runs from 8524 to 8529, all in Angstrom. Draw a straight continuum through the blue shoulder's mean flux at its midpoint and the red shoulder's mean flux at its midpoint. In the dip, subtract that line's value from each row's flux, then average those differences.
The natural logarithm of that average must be -2.01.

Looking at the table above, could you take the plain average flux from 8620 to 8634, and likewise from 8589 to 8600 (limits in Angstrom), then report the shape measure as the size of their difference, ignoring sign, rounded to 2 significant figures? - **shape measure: 0.49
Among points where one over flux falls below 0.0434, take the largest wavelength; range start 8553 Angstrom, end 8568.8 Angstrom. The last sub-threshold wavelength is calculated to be 8563.87 Angstrom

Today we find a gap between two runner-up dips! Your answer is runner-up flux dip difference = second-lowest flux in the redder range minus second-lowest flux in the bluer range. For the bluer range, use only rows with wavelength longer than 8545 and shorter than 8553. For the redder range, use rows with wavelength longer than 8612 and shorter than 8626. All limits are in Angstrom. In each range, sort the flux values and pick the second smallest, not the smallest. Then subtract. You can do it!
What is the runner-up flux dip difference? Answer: 1.26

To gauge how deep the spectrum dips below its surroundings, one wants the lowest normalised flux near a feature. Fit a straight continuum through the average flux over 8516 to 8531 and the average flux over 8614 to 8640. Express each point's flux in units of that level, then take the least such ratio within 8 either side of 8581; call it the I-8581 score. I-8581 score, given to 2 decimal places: 0.99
